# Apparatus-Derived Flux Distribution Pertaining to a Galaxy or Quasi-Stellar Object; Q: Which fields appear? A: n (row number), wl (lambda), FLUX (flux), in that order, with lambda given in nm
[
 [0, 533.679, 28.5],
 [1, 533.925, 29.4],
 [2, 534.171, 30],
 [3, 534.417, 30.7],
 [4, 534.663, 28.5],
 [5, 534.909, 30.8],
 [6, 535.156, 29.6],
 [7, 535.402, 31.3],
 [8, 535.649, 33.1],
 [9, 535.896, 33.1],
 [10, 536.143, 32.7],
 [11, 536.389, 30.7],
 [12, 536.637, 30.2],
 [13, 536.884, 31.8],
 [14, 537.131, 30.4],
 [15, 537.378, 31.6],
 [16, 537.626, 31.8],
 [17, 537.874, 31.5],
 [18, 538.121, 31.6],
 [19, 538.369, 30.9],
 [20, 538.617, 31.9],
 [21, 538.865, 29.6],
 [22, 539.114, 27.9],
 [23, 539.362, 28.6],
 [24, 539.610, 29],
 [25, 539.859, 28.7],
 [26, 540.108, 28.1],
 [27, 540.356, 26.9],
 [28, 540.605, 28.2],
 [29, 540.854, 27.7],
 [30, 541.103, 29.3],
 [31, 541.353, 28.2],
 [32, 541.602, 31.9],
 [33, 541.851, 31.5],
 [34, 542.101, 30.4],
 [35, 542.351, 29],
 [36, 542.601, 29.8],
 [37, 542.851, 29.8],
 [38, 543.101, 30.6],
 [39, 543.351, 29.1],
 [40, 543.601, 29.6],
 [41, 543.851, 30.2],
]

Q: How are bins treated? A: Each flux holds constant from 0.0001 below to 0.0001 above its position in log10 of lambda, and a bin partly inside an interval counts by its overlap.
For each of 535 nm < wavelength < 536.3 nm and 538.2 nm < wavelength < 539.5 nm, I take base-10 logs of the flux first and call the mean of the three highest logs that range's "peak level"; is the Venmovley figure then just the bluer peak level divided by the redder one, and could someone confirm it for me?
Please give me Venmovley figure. 1.02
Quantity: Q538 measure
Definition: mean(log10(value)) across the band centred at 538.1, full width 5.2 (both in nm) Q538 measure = 1.482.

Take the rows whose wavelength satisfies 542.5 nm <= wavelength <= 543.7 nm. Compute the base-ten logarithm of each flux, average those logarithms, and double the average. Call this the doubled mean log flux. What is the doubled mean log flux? 2.95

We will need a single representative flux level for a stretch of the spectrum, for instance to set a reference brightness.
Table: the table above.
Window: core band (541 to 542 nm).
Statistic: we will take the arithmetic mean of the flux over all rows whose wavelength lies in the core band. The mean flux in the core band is 30.2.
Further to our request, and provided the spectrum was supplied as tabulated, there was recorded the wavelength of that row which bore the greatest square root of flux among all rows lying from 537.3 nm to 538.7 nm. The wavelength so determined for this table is 538.617 nm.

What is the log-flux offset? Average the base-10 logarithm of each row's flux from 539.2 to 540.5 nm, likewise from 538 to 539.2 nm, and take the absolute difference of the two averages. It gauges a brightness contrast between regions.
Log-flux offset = 0.031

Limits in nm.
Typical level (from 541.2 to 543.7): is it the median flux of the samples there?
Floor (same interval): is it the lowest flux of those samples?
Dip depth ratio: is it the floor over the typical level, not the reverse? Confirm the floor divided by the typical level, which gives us 0.946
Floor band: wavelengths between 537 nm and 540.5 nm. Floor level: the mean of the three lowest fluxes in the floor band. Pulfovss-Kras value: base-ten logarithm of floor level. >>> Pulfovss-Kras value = 1.44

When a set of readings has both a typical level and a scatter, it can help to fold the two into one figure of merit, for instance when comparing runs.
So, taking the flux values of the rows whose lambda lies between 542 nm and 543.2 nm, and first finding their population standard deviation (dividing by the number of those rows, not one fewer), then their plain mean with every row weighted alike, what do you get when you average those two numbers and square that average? 232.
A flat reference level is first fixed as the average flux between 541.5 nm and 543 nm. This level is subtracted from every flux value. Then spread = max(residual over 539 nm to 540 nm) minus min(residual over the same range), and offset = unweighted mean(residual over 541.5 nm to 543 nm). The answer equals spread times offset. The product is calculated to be 0.0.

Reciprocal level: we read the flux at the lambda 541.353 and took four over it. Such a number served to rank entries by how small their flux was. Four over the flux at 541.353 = 0.142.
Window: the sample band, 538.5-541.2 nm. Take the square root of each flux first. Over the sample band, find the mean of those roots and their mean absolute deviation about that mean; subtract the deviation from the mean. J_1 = 5.27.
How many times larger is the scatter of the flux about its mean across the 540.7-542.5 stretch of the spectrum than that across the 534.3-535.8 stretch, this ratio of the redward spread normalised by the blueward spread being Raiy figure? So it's 1.0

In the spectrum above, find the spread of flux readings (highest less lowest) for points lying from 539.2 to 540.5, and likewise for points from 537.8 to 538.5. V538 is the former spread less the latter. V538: 1.4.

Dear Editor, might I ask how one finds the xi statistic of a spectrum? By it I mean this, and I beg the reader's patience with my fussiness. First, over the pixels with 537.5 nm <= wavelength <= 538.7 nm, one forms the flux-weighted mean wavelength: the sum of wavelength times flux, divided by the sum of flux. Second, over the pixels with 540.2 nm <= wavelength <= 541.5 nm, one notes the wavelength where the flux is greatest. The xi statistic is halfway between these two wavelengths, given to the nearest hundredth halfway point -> 539.61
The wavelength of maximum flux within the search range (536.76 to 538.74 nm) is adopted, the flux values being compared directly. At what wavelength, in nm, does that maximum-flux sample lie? 538.617 nm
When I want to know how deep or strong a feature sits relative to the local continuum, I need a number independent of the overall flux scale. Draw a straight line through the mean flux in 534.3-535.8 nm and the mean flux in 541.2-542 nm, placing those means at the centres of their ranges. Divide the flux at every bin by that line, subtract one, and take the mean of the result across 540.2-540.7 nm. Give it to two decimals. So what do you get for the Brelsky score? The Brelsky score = -0.10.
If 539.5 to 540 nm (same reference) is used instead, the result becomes -0.06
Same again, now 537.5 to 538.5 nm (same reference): 0.03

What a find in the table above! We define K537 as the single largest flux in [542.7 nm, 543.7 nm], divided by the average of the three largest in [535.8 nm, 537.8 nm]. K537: 0.941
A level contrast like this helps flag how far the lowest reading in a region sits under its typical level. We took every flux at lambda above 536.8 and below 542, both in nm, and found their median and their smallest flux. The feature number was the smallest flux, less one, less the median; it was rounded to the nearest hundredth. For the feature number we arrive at -3.70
